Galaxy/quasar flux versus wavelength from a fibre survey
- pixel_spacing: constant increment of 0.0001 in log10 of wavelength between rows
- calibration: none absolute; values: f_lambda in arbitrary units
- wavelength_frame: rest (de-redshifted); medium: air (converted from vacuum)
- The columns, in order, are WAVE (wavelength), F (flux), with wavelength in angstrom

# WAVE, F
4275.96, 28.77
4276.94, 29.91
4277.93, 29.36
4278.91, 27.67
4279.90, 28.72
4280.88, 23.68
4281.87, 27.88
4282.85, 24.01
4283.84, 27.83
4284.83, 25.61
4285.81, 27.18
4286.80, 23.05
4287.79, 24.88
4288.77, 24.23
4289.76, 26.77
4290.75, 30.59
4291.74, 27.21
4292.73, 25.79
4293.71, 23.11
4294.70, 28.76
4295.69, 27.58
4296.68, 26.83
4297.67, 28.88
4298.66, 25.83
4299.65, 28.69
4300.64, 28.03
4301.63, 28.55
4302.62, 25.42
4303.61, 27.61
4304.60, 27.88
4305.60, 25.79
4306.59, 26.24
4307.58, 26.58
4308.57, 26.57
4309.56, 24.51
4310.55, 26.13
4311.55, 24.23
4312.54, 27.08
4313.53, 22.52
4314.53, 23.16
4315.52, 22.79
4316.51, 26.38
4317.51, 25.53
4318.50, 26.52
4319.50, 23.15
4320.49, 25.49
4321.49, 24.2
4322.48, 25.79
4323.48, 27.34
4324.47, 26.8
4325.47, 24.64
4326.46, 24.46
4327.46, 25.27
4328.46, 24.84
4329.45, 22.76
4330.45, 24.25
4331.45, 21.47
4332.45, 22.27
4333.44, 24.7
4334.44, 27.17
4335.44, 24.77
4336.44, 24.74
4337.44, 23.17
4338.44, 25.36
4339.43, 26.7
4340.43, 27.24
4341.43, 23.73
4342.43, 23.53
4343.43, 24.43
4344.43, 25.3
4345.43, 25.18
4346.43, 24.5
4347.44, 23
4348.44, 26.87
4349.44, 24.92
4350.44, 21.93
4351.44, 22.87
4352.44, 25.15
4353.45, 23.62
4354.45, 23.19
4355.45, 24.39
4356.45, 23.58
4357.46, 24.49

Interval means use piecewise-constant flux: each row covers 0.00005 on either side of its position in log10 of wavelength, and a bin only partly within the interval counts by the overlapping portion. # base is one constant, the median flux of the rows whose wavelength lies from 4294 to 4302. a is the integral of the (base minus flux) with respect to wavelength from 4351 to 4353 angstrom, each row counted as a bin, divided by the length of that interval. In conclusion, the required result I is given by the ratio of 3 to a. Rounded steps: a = 4.2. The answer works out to 0.71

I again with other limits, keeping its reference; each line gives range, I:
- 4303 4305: 4.37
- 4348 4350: 1.18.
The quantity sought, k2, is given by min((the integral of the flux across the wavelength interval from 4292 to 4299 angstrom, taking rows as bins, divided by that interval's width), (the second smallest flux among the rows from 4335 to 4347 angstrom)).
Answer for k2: 23.5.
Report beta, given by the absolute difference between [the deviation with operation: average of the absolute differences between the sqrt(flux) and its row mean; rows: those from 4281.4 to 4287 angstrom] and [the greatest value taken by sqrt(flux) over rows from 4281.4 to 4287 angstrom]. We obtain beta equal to 5.11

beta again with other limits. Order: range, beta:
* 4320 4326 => 5.14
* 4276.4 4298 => 5.35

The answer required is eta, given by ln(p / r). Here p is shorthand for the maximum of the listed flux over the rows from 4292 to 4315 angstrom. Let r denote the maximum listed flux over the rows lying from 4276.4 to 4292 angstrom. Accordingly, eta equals -0.06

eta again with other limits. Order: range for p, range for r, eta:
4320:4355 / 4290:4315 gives -0.11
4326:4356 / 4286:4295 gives -0.12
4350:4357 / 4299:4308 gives -0.13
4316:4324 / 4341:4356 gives 0.02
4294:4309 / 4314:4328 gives 0.05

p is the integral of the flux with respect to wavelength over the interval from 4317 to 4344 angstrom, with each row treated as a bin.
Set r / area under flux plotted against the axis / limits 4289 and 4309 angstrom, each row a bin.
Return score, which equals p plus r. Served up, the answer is 1212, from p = 670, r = 542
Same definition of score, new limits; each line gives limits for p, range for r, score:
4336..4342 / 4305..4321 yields 554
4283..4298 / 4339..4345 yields 548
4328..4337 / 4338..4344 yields 368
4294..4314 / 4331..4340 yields 754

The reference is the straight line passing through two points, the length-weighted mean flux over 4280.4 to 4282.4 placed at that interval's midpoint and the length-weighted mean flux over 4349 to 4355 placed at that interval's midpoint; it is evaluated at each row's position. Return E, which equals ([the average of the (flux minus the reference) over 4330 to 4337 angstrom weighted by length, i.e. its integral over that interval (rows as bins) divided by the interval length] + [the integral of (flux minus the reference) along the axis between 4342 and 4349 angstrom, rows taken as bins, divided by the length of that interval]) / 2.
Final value 0.4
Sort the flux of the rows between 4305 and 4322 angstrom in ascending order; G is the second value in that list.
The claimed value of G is 22.79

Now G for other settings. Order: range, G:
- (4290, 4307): 25.42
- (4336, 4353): 22.87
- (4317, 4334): 22.27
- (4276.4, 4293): 23.68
